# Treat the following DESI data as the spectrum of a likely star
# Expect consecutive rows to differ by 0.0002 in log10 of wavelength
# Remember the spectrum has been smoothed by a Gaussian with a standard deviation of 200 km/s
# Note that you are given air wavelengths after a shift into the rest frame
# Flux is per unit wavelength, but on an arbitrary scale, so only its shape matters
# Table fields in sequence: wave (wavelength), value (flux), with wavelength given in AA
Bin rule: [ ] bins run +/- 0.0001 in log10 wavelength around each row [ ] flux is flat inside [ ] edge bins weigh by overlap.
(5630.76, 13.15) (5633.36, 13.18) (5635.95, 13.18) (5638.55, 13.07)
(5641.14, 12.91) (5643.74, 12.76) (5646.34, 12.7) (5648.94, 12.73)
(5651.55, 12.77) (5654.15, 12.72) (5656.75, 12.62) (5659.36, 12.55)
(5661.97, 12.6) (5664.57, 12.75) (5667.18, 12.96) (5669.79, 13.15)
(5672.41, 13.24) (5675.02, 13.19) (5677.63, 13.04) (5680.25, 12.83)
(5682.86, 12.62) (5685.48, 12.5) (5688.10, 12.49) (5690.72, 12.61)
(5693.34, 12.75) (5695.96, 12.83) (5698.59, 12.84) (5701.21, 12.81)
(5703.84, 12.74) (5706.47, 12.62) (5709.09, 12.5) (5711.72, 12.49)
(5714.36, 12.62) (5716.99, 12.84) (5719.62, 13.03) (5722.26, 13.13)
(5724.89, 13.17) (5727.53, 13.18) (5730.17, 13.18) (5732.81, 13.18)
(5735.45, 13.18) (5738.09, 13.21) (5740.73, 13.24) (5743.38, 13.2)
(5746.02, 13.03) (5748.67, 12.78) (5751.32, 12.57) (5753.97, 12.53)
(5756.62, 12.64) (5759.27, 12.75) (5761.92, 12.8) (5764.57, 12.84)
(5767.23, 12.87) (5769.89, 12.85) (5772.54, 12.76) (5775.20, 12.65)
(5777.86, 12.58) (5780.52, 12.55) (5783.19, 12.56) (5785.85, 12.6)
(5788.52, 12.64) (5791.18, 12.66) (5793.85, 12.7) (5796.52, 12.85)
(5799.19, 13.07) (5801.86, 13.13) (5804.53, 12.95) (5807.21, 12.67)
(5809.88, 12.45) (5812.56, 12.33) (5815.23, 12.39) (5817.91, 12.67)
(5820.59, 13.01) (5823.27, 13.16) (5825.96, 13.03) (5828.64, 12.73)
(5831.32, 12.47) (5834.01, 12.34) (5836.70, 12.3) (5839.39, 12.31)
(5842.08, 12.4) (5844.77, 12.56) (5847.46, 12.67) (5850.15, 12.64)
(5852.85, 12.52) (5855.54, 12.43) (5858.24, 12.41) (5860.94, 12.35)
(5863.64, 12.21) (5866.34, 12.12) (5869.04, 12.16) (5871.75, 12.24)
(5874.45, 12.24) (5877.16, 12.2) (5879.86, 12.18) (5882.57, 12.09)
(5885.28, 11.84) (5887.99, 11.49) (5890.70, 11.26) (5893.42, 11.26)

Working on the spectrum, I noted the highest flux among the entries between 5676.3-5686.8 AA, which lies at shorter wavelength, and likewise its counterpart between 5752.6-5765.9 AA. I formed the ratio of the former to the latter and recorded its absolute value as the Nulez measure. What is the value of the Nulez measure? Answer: 1.02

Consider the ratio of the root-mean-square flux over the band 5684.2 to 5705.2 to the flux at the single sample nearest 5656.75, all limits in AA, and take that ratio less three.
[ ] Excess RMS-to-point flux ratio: -1.99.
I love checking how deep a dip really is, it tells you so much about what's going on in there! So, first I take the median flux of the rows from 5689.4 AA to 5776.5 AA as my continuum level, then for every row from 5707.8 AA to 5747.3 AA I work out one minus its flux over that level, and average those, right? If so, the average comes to -0.014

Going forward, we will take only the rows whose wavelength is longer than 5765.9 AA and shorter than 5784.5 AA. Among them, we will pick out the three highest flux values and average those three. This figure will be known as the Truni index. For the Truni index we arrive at 12.8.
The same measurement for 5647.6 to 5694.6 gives 13.2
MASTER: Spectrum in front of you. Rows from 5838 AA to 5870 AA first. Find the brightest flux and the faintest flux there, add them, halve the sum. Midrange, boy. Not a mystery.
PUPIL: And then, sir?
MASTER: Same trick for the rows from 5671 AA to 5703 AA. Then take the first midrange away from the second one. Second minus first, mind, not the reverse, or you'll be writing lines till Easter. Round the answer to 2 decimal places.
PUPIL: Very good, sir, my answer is 0.47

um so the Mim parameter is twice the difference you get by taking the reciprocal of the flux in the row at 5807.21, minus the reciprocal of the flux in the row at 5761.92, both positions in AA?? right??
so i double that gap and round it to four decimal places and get 0.0016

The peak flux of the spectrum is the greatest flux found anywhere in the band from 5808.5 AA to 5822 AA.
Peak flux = 13.01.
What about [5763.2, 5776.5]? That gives 12.87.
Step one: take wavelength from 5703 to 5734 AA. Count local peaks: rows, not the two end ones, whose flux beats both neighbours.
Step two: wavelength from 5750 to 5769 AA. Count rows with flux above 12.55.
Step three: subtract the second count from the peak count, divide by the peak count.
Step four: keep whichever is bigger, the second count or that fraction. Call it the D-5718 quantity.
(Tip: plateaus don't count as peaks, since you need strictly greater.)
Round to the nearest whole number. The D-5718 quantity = 6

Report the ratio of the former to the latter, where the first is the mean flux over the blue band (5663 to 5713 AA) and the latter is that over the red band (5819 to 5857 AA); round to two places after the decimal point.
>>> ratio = 1.01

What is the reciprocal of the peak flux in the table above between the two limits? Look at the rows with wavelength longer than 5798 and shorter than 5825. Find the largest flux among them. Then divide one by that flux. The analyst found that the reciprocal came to 0.0760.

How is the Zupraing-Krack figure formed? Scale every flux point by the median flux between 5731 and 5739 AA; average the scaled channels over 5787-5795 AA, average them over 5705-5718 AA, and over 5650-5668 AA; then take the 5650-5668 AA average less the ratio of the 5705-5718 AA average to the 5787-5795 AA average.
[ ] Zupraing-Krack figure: -0.032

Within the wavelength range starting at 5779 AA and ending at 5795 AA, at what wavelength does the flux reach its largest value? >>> 5793.85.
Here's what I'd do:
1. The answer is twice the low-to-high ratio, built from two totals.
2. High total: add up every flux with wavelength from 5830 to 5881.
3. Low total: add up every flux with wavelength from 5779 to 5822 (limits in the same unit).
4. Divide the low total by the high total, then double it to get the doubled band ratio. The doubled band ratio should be 1.7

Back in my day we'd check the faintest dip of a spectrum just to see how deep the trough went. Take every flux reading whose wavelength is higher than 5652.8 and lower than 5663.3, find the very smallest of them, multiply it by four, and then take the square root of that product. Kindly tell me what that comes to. 7.09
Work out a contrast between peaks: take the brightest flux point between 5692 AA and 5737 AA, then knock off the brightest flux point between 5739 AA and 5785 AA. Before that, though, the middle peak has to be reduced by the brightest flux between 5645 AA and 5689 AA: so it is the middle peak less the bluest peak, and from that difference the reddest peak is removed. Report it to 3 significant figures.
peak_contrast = -13.3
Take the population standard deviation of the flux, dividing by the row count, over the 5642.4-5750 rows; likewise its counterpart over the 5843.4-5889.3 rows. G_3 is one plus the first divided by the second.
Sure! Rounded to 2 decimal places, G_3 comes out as 1.87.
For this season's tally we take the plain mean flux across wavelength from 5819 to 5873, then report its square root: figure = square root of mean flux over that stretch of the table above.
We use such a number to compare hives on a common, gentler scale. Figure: 3.54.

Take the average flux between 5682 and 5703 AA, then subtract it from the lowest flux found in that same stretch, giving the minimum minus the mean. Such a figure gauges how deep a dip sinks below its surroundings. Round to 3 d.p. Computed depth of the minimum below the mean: -0.191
